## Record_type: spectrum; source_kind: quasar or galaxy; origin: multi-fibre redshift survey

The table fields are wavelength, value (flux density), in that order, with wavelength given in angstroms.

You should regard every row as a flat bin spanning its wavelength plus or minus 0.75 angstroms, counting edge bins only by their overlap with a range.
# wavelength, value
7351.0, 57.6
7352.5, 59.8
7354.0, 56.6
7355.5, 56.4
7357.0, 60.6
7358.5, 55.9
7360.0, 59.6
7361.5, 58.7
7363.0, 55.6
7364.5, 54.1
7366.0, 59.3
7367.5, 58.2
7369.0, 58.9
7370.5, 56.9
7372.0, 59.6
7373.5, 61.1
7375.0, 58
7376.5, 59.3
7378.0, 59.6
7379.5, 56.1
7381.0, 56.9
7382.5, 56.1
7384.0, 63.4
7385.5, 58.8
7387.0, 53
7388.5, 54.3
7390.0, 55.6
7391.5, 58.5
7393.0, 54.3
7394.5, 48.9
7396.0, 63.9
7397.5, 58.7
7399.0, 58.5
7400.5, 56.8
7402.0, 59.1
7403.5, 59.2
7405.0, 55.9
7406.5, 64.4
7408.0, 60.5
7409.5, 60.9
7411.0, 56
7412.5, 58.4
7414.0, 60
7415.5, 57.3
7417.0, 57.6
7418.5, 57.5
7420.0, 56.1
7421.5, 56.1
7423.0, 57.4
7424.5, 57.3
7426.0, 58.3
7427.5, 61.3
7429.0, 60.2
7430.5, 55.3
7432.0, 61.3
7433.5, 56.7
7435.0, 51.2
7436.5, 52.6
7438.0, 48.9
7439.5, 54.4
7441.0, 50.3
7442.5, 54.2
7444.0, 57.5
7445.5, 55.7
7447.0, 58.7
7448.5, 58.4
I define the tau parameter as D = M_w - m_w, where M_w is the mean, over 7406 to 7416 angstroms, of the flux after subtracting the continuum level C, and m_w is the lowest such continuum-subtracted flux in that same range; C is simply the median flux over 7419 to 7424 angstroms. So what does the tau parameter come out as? 4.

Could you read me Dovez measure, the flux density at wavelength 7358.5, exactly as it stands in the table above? 55.9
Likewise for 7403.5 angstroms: 59.2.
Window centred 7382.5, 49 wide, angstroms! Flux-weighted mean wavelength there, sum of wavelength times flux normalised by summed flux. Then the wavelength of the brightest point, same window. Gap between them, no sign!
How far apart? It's 24.0 angstroms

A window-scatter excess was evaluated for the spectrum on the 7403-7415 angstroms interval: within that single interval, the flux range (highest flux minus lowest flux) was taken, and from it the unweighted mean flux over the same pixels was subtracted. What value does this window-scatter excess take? -51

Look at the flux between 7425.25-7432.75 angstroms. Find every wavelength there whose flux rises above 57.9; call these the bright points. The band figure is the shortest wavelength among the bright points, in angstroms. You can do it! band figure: 7426.0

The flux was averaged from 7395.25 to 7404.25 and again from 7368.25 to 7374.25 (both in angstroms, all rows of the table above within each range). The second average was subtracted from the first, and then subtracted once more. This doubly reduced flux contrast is -59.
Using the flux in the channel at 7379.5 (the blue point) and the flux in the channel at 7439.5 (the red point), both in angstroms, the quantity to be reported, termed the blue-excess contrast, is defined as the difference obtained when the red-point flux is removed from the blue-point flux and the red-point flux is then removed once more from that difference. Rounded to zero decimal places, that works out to -53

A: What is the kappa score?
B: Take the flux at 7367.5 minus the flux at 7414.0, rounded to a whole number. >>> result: -2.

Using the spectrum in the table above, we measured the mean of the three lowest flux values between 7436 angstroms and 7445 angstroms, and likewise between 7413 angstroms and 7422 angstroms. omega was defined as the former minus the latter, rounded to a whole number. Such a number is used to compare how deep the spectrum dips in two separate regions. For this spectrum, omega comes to -6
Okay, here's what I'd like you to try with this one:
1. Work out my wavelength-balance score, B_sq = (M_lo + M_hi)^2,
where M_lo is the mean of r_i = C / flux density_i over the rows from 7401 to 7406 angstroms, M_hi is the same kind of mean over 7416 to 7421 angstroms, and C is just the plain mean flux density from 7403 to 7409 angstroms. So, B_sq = 4.35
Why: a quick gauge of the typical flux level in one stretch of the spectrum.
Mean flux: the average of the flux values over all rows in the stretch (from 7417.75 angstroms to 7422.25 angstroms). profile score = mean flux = 56.6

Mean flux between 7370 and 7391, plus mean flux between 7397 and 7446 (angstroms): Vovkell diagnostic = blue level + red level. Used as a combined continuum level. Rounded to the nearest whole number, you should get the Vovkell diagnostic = 115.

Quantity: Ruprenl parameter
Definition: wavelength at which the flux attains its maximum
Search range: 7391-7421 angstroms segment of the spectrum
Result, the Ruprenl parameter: 7406.5 angstroms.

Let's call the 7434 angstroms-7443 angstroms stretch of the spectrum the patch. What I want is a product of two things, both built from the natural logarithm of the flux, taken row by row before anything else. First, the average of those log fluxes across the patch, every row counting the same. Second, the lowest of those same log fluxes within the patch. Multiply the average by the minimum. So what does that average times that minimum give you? 15.4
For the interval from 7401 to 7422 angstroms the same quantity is 16.4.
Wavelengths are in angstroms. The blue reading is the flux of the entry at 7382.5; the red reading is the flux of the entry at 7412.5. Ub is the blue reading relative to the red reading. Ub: 0.96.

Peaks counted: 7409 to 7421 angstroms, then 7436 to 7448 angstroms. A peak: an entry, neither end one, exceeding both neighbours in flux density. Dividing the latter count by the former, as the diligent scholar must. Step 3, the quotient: 1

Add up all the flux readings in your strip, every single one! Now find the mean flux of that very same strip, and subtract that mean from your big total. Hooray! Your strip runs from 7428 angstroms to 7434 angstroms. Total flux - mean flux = 175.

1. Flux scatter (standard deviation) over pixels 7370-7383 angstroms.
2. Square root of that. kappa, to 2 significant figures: 1.3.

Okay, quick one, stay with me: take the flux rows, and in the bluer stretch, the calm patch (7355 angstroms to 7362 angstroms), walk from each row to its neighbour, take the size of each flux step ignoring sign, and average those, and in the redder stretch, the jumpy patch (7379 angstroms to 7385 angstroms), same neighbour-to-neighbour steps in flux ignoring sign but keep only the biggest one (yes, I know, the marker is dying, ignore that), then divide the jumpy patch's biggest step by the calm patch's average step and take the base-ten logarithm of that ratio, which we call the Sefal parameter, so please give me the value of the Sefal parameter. 0.3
